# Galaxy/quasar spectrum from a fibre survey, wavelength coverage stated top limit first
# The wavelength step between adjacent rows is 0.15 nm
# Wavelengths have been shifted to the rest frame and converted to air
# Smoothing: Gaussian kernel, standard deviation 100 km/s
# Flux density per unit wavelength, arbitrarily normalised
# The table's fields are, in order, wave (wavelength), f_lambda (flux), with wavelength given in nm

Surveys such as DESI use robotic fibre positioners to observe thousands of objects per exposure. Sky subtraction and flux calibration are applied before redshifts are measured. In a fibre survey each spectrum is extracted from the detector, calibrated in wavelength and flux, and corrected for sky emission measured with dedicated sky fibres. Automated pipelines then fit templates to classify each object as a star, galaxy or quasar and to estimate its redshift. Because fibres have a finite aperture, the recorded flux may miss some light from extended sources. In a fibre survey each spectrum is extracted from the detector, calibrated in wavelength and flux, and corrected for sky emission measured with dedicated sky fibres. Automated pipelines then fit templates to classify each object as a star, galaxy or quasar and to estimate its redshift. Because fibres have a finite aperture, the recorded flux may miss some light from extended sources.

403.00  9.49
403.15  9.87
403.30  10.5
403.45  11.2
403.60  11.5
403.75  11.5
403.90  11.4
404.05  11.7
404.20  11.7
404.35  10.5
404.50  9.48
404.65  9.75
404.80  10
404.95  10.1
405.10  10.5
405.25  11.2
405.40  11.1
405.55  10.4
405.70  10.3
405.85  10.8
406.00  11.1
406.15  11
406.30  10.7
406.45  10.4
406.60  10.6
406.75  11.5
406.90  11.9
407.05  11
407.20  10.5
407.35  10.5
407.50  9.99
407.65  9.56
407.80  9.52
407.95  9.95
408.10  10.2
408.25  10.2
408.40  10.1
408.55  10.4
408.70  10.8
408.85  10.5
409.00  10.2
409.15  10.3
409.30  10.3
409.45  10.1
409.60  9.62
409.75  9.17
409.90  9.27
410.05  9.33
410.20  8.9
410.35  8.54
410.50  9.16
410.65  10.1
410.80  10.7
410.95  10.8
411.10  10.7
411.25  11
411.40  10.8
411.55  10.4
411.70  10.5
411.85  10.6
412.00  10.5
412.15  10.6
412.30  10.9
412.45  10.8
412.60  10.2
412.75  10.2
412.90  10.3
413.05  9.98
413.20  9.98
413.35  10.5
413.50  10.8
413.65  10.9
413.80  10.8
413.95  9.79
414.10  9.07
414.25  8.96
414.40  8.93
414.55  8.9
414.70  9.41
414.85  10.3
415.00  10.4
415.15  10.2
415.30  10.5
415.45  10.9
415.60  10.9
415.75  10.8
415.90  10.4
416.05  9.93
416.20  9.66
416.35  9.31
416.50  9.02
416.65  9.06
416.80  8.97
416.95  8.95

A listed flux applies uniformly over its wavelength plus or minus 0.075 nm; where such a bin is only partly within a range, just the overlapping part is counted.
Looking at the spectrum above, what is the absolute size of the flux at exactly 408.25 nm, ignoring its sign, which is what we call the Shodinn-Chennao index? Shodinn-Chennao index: 10.2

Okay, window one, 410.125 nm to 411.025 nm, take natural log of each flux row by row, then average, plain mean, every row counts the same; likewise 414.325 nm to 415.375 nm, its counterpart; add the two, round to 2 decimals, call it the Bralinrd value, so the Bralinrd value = 4.55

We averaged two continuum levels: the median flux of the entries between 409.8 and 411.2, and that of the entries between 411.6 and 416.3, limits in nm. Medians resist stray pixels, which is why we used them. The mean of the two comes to 9.9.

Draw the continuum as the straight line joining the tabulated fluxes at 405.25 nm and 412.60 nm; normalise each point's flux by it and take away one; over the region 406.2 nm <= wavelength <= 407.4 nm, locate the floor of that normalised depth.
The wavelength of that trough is 406.45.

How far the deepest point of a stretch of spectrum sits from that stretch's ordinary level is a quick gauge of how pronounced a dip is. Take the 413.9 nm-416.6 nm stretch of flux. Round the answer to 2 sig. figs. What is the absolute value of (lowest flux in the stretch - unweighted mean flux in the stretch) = 0.95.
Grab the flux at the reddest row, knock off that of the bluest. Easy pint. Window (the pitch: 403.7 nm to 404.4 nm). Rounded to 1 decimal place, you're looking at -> -1.0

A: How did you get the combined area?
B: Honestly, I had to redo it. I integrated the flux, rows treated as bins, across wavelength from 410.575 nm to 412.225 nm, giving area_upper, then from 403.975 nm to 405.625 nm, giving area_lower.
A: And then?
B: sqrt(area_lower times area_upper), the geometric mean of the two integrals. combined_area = 17.5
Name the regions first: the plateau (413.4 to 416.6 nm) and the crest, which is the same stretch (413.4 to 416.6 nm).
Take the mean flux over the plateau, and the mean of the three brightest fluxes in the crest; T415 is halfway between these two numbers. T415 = 10.4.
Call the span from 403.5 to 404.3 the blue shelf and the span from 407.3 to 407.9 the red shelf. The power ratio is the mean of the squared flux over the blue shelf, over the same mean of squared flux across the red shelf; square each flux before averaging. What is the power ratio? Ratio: 1.36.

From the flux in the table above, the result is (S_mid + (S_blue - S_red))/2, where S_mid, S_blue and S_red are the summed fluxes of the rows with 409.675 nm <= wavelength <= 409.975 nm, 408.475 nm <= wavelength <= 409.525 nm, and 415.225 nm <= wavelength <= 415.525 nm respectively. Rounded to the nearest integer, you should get 35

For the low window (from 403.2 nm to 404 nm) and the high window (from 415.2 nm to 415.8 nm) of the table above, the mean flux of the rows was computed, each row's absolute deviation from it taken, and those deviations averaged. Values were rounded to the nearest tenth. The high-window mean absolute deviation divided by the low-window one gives 0.5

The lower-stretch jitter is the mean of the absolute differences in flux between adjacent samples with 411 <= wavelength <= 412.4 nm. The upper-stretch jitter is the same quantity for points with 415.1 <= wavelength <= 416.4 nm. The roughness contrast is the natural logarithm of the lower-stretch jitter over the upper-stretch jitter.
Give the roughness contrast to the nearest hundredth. -0.36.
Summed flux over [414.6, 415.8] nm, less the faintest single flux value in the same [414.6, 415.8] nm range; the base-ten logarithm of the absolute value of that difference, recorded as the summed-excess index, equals 1.87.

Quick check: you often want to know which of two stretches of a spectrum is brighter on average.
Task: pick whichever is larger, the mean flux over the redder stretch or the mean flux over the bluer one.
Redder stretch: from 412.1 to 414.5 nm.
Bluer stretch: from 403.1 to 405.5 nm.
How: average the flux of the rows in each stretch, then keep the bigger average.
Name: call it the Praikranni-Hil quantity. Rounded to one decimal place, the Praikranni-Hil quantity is 10.8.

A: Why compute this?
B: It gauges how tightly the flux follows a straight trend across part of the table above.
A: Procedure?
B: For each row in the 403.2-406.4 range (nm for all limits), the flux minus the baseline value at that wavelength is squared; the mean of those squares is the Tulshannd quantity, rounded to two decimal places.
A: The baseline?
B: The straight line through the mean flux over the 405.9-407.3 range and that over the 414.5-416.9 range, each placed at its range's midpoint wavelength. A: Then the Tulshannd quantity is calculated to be 0.52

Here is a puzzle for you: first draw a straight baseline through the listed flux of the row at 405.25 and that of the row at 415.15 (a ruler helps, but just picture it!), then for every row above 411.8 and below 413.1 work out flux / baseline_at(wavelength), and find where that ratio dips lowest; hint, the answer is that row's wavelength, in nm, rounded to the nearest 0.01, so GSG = 413.05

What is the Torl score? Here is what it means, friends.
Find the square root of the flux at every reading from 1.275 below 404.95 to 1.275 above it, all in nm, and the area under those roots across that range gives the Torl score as 8.35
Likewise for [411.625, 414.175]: 8.21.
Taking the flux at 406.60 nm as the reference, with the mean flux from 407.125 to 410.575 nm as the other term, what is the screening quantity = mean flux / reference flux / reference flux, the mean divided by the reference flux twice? 0.088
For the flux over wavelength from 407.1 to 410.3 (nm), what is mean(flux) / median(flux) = 0.99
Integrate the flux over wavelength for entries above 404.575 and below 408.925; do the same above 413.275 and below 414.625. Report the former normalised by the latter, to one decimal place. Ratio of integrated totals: 3.4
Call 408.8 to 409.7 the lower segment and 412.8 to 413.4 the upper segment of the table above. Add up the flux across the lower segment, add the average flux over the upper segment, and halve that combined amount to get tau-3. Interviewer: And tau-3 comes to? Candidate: 36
